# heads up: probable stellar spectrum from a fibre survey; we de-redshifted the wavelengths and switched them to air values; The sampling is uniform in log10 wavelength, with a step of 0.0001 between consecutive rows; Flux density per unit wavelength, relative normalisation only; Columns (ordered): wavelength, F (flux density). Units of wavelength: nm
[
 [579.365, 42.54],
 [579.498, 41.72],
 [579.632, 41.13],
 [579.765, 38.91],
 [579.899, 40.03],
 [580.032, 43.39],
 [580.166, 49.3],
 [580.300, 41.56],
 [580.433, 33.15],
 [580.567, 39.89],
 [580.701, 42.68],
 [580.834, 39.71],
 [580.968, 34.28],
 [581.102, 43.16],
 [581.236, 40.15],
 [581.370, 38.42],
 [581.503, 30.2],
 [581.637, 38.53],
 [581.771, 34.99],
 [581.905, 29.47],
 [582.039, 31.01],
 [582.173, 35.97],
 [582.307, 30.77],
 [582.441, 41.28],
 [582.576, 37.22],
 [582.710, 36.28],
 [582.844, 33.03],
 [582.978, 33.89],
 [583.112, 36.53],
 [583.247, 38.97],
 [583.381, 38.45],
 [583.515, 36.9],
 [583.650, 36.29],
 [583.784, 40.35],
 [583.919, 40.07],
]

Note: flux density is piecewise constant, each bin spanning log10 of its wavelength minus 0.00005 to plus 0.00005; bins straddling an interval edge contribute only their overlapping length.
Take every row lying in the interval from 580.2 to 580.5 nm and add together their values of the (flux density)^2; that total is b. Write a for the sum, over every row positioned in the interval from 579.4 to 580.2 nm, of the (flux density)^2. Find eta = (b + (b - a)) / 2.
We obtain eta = -2605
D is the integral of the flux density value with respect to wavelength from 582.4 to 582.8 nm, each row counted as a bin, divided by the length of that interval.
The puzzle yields 37.7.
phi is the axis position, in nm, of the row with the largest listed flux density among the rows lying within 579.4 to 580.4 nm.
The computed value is 580.166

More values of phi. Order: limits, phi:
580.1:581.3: 580.166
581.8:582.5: 582.441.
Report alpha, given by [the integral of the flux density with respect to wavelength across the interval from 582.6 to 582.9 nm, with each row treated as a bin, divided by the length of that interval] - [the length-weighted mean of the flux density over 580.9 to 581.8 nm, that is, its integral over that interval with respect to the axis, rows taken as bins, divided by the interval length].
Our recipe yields -2.1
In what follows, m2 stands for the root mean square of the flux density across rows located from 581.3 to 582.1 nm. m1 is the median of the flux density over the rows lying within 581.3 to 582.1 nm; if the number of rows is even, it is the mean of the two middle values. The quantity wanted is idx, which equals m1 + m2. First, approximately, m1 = 33.0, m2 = 34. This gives 67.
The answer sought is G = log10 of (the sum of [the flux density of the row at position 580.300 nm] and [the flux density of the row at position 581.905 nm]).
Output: 1.85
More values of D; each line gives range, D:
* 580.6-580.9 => 41.1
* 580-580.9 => 41.3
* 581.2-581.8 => 36.4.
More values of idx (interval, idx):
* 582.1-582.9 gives 72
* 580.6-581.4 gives 80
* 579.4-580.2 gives 84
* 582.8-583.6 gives 73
